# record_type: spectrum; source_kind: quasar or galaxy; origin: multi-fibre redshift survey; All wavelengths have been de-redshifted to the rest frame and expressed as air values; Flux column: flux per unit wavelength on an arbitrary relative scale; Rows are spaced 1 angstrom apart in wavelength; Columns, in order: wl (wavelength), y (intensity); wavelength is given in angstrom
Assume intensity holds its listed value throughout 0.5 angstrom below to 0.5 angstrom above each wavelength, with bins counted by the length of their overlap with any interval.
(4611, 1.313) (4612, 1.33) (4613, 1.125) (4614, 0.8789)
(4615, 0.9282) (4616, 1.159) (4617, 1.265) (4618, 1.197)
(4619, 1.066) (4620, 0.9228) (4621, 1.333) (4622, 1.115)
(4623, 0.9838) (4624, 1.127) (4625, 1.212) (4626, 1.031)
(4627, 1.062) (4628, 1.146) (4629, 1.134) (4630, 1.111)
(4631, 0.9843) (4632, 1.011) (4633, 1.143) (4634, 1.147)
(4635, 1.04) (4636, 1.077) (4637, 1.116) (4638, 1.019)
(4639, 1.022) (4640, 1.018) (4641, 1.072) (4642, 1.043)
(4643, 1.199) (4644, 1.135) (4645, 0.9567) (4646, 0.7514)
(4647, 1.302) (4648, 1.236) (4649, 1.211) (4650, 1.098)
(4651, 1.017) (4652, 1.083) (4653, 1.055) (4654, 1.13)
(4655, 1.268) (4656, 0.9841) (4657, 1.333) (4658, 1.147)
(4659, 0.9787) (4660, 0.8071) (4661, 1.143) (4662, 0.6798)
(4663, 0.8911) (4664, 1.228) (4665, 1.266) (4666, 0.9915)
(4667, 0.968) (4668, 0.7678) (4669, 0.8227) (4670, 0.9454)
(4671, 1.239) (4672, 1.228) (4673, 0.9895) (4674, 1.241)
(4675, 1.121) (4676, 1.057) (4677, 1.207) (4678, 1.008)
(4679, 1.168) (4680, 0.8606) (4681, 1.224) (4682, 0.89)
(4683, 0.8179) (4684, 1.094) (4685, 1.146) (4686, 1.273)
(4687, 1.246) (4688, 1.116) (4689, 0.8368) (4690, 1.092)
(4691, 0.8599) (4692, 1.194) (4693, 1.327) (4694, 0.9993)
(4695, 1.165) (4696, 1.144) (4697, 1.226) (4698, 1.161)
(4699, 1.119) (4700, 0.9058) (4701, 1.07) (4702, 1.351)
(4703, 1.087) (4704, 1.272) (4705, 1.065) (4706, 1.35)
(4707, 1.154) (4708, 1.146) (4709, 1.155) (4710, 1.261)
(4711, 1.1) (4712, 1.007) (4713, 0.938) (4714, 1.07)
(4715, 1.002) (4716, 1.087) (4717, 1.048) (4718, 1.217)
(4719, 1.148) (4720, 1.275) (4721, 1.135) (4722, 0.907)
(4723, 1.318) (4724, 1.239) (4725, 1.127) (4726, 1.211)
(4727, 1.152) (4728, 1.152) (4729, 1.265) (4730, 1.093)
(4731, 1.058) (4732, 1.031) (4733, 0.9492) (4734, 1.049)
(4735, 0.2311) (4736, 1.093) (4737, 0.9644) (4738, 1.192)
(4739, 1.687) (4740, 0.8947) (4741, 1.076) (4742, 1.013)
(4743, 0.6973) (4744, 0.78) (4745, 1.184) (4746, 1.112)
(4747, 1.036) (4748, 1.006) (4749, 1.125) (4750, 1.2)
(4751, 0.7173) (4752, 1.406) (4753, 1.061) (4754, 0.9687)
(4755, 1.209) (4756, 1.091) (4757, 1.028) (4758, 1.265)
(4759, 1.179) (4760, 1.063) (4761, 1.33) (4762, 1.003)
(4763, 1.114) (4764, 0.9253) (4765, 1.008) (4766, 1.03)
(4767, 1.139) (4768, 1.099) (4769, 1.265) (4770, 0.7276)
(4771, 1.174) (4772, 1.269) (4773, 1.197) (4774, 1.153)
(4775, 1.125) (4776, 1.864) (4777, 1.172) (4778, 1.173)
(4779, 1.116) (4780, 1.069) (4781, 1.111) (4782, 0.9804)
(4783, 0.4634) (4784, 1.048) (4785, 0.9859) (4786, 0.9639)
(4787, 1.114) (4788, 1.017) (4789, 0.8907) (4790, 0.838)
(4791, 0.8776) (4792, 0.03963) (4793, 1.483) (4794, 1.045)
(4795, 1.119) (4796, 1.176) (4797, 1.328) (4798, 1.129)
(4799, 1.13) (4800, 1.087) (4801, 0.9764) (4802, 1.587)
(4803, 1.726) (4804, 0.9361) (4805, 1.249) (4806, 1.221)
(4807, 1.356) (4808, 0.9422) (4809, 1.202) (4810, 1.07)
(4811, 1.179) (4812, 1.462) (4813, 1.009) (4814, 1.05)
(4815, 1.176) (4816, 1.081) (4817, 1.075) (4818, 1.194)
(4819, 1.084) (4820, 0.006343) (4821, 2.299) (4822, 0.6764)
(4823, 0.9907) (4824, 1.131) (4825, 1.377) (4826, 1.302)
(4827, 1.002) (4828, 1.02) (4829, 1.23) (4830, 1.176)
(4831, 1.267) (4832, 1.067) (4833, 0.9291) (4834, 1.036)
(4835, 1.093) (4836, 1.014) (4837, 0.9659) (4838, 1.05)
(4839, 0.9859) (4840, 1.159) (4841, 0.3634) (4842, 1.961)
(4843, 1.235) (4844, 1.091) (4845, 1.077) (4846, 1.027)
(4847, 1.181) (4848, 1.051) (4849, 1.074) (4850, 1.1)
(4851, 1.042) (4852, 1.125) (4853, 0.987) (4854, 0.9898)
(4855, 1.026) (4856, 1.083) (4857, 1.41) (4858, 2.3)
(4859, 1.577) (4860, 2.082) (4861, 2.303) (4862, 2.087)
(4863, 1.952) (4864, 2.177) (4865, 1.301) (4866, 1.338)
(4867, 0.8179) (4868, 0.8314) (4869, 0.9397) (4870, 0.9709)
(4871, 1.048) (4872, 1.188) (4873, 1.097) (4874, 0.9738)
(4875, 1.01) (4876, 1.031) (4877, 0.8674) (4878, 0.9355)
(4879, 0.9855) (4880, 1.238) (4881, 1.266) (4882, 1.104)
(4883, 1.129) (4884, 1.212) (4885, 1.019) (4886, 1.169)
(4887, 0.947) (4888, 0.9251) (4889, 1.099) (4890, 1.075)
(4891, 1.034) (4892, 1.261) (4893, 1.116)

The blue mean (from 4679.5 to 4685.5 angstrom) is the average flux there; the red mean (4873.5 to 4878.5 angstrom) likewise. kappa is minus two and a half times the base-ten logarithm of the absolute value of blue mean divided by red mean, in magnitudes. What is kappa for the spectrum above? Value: -0.046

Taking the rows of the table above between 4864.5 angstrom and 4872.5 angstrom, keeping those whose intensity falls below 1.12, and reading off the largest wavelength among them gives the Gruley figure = 4871 angstrom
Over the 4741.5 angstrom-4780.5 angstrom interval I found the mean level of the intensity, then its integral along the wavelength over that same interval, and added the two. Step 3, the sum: 44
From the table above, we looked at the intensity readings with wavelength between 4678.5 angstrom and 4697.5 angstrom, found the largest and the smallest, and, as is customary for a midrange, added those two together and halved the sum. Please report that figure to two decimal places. 1.07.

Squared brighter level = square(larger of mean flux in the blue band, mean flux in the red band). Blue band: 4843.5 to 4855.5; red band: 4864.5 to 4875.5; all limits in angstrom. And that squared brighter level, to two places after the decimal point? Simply 1.13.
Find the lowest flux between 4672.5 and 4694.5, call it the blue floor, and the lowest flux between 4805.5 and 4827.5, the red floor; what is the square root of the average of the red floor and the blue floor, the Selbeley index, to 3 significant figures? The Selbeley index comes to 0.642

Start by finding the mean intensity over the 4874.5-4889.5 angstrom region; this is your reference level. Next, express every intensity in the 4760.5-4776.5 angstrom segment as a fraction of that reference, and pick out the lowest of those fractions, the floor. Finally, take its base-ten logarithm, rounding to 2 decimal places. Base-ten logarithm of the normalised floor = -0.16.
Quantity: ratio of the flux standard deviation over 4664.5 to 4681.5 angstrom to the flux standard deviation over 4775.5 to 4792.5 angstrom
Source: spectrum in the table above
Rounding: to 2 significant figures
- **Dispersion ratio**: 0.44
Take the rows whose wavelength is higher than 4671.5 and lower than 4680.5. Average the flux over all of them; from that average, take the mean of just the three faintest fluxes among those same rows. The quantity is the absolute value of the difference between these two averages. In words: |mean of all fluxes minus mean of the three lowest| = 0.15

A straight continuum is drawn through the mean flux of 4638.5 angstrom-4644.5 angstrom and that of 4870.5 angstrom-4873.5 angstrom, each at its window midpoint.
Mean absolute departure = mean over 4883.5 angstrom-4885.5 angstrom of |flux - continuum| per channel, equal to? 0.10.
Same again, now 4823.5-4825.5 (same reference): 0.15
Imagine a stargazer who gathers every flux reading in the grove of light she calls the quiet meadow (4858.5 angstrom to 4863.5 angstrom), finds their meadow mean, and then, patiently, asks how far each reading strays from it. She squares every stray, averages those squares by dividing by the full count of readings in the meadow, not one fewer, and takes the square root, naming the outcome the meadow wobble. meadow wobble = 0.24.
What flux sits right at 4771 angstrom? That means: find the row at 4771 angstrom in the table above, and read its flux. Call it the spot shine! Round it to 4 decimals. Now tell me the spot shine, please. 1.1740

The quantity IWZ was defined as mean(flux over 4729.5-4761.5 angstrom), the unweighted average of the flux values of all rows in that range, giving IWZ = 1.06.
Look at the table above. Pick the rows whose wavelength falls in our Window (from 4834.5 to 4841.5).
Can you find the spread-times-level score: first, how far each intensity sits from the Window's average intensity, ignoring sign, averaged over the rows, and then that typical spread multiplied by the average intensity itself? 0.158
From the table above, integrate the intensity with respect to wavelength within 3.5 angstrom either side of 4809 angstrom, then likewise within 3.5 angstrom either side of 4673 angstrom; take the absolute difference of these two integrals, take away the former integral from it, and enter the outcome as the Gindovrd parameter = -7.8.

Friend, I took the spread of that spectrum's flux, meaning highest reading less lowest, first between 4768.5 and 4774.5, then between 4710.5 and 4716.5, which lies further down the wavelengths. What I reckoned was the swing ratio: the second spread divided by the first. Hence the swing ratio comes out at 0.30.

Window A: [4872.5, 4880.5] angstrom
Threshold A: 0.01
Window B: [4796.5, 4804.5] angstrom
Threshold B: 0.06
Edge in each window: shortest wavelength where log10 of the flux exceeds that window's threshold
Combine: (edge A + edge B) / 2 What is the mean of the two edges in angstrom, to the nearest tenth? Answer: 4835.0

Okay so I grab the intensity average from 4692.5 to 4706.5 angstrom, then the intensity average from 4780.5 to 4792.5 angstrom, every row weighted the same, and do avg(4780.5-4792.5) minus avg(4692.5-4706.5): -0.3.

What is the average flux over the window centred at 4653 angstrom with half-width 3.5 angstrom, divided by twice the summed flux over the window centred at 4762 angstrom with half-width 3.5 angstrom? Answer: 0.072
